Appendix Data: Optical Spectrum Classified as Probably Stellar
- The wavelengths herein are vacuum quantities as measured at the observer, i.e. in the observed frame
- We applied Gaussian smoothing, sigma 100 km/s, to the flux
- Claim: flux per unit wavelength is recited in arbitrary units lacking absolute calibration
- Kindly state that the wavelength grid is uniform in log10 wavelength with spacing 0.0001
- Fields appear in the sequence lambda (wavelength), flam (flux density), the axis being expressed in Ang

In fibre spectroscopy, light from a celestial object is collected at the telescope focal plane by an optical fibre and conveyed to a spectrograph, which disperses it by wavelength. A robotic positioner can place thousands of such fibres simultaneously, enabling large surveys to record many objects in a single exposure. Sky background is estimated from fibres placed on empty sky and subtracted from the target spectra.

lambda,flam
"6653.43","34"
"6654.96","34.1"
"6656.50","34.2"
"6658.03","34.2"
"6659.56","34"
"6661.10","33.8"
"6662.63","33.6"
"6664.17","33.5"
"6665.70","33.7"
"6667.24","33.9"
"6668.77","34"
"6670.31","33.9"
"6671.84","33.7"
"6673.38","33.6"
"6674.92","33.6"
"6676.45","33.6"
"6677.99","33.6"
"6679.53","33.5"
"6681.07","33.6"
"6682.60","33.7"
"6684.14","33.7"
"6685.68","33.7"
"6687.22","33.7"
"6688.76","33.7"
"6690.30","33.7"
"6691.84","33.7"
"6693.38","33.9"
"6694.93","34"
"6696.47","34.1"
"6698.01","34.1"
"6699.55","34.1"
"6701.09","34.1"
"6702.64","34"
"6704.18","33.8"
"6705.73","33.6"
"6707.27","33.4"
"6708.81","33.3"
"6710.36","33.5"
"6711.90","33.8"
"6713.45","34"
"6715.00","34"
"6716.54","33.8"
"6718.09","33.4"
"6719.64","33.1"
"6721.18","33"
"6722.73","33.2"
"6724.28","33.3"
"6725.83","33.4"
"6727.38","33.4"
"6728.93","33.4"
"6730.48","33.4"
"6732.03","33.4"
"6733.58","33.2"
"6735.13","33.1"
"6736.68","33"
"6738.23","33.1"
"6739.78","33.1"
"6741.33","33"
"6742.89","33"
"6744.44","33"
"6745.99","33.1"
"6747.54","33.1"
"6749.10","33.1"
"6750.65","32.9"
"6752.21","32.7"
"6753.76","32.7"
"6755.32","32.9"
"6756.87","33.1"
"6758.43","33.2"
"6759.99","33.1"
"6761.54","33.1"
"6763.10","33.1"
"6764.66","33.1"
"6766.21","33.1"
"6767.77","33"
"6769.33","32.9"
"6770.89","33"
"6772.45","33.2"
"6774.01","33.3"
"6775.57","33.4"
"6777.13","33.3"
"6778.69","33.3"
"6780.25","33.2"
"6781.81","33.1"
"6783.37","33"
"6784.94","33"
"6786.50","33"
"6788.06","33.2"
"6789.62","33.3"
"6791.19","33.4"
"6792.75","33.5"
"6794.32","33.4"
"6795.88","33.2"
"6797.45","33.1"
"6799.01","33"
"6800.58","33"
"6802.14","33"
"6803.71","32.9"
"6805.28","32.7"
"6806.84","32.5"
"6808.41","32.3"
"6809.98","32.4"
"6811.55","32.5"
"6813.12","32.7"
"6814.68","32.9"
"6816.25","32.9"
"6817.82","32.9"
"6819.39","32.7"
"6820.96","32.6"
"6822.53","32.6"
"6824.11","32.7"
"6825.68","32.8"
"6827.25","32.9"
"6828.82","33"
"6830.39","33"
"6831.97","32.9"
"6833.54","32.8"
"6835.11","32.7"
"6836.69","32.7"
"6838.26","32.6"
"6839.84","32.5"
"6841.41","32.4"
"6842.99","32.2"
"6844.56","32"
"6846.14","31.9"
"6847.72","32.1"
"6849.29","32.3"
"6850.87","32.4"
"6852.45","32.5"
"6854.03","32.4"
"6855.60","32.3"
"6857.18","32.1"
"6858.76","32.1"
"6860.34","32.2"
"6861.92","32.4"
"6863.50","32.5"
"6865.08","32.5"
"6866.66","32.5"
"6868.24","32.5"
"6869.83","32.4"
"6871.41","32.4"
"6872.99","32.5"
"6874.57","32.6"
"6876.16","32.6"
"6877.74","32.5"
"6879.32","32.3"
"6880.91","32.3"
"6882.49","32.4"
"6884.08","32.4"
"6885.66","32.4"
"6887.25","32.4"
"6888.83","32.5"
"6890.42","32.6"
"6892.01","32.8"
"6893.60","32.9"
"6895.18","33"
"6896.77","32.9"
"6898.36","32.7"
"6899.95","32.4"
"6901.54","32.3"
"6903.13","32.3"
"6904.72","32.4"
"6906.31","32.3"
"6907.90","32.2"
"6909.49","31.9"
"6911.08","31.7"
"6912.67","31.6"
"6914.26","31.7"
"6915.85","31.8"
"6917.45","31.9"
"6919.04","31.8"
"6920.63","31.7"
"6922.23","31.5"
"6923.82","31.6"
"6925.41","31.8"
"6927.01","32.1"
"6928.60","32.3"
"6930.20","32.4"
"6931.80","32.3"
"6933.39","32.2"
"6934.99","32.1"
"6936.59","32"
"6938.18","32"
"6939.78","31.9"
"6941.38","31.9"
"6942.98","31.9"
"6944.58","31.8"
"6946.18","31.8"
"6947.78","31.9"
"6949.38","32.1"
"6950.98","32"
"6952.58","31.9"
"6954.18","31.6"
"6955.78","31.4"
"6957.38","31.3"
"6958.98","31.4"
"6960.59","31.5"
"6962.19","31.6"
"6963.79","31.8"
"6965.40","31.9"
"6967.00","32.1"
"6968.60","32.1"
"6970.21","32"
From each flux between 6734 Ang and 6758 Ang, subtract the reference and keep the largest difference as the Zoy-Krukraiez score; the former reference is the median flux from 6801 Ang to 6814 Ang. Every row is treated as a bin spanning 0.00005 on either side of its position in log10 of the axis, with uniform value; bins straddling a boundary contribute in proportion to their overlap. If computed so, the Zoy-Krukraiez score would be 0.5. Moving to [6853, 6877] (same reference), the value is 0.0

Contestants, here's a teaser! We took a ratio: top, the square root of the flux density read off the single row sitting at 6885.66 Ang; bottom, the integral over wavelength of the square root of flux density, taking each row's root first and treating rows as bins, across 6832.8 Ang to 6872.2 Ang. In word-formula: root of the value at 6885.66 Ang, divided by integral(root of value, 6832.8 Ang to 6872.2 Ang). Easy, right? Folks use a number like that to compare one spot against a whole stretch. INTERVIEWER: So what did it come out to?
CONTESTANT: 0.0254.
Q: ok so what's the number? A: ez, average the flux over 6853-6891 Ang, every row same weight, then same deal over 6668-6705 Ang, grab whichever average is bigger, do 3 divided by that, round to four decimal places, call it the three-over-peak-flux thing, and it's 0.0888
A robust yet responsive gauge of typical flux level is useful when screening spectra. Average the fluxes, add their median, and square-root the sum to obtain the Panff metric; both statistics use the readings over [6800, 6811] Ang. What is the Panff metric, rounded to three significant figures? 8.09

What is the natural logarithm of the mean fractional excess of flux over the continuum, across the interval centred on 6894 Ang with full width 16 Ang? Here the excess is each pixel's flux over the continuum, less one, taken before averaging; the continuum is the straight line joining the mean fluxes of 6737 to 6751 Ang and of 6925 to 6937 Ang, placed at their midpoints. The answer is -4.60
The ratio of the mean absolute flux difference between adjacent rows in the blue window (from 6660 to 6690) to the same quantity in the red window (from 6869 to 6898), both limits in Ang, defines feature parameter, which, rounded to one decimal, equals 1.1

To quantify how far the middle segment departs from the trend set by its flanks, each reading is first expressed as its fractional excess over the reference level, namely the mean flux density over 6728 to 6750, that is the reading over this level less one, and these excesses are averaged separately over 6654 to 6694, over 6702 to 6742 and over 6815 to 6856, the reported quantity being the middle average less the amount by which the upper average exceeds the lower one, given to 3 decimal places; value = 0.044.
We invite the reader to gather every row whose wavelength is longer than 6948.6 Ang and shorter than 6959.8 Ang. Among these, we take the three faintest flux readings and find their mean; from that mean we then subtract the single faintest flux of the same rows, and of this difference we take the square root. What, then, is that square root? 0.26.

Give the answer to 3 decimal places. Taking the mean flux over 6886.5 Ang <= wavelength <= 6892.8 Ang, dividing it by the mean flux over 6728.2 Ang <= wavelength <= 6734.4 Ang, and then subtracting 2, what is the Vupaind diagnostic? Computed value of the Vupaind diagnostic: -1.023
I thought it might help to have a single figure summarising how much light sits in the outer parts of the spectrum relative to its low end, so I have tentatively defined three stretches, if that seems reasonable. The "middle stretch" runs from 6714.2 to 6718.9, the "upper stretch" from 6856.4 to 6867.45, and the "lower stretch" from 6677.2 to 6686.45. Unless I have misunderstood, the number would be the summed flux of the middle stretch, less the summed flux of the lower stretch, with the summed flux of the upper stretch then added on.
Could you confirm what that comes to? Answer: 126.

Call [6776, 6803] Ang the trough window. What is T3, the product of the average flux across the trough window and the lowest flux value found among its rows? 1095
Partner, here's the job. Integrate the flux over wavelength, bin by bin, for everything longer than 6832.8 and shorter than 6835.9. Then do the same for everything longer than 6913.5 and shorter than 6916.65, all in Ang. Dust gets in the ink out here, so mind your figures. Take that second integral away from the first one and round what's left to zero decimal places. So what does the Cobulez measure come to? 2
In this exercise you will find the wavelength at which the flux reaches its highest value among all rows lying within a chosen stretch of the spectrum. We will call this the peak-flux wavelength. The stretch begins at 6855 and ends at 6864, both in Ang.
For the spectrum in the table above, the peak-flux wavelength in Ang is 6863.50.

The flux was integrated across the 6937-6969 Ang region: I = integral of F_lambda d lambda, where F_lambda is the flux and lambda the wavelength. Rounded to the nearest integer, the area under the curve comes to 1018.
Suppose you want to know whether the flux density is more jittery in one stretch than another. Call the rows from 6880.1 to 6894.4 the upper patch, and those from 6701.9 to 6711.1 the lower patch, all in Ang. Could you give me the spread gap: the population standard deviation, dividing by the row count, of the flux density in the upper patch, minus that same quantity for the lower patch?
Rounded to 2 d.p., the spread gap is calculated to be -0.04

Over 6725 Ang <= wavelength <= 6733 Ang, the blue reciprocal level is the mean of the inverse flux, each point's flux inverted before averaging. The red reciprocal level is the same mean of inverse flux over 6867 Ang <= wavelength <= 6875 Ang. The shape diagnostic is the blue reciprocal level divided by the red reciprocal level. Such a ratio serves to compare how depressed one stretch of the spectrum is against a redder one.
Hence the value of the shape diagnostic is 0.972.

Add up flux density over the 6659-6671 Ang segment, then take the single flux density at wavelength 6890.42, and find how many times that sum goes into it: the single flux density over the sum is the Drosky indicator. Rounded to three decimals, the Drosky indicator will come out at 0.121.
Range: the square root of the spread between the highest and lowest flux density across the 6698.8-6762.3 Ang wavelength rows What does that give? 1.18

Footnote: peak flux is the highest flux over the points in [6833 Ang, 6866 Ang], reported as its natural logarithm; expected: 3.49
